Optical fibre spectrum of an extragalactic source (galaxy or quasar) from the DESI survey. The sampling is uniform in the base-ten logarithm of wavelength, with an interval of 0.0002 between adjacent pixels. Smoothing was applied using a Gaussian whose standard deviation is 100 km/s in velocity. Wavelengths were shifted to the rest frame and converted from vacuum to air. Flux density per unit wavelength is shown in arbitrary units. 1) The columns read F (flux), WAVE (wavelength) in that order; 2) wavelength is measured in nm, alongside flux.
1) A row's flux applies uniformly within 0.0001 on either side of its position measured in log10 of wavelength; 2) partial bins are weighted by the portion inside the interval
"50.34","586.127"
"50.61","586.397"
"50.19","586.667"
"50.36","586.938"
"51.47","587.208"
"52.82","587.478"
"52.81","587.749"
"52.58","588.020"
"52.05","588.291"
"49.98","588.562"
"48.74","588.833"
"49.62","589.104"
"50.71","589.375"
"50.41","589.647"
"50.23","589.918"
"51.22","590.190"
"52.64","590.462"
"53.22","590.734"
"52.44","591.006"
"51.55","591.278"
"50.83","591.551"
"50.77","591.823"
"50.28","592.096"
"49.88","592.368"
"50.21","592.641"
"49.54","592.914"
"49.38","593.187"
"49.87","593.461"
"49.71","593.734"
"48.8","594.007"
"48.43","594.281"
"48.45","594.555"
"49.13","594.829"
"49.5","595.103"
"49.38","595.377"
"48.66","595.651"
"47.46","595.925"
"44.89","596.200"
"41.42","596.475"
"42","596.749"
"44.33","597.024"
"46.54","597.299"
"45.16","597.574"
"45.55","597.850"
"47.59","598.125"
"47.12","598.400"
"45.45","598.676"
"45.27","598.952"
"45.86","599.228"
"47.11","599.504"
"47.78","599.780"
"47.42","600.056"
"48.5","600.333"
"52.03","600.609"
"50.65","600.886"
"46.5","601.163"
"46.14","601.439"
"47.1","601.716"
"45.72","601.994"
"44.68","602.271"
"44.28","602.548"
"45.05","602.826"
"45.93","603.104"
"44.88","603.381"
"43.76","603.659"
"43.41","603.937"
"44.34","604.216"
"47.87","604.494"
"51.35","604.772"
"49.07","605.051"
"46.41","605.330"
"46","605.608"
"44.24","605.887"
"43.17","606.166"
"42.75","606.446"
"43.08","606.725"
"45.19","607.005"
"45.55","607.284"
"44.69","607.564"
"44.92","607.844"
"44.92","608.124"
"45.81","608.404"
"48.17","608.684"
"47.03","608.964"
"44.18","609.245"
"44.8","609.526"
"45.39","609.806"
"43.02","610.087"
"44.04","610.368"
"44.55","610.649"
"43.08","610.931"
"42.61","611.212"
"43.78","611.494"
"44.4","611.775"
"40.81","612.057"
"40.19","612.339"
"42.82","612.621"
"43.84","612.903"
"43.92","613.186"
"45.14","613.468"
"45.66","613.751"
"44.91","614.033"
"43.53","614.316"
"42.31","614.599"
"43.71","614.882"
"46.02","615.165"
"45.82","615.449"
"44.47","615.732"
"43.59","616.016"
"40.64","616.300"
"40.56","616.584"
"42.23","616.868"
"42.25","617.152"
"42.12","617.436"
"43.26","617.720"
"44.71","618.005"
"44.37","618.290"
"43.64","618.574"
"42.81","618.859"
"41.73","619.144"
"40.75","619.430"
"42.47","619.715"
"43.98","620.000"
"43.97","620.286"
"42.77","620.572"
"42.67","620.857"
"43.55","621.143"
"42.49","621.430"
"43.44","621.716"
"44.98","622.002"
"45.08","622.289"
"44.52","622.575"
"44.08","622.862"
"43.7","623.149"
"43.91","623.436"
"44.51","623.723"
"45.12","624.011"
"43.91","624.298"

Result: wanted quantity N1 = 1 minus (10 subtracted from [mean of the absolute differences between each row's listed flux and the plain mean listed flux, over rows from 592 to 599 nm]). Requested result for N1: 8.9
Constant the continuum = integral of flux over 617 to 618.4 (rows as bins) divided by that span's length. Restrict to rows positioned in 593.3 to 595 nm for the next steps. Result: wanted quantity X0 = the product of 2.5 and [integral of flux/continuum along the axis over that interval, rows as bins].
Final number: 4.8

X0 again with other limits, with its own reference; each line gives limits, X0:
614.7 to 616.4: 4.3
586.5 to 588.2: 5.1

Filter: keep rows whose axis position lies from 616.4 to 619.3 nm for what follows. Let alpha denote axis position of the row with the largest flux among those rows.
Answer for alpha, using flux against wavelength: 618.005 nm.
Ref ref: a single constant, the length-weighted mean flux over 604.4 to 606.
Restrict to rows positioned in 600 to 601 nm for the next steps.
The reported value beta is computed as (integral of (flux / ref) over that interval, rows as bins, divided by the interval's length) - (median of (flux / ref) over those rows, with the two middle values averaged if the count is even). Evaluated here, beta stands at 0.0045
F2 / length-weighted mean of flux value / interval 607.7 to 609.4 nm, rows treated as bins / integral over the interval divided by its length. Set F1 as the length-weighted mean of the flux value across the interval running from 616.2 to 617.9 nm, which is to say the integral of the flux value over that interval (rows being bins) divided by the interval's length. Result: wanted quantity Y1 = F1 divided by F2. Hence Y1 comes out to 0.92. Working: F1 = 41.9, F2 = 45.8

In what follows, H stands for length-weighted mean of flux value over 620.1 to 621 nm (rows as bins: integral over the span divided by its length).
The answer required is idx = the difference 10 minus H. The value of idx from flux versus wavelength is -33.2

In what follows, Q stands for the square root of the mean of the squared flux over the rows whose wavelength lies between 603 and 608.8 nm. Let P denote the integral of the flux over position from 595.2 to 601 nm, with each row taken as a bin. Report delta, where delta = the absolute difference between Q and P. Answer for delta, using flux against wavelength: 225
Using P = 271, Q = 45.5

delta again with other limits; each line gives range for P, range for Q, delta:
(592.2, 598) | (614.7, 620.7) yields 233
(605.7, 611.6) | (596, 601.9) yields 216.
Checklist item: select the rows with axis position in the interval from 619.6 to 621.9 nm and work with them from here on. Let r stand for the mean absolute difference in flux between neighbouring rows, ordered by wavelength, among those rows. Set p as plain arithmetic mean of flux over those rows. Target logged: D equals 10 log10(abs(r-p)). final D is 16.3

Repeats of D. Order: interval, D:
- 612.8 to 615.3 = 16.4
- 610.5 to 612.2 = 16.2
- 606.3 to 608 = 16.4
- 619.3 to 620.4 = 16.2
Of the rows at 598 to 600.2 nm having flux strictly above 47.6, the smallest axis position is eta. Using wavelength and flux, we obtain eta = 599.780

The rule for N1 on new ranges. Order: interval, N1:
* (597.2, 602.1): 9.7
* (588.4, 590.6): 10.2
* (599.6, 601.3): 9.3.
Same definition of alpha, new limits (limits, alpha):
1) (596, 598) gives 597.299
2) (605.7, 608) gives 607.284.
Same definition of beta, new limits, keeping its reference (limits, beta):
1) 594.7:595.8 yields -0.0016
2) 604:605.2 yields -0.0138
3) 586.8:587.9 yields -0.0062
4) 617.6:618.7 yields 0.0002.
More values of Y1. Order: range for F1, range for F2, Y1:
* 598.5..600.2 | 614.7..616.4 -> 1.05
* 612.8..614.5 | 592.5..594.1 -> 0.90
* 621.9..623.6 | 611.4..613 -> 1.04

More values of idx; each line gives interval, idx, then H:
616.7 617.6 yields -32.2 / 42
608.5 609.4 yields -36.4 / 46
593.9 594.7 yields -38.5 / 49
